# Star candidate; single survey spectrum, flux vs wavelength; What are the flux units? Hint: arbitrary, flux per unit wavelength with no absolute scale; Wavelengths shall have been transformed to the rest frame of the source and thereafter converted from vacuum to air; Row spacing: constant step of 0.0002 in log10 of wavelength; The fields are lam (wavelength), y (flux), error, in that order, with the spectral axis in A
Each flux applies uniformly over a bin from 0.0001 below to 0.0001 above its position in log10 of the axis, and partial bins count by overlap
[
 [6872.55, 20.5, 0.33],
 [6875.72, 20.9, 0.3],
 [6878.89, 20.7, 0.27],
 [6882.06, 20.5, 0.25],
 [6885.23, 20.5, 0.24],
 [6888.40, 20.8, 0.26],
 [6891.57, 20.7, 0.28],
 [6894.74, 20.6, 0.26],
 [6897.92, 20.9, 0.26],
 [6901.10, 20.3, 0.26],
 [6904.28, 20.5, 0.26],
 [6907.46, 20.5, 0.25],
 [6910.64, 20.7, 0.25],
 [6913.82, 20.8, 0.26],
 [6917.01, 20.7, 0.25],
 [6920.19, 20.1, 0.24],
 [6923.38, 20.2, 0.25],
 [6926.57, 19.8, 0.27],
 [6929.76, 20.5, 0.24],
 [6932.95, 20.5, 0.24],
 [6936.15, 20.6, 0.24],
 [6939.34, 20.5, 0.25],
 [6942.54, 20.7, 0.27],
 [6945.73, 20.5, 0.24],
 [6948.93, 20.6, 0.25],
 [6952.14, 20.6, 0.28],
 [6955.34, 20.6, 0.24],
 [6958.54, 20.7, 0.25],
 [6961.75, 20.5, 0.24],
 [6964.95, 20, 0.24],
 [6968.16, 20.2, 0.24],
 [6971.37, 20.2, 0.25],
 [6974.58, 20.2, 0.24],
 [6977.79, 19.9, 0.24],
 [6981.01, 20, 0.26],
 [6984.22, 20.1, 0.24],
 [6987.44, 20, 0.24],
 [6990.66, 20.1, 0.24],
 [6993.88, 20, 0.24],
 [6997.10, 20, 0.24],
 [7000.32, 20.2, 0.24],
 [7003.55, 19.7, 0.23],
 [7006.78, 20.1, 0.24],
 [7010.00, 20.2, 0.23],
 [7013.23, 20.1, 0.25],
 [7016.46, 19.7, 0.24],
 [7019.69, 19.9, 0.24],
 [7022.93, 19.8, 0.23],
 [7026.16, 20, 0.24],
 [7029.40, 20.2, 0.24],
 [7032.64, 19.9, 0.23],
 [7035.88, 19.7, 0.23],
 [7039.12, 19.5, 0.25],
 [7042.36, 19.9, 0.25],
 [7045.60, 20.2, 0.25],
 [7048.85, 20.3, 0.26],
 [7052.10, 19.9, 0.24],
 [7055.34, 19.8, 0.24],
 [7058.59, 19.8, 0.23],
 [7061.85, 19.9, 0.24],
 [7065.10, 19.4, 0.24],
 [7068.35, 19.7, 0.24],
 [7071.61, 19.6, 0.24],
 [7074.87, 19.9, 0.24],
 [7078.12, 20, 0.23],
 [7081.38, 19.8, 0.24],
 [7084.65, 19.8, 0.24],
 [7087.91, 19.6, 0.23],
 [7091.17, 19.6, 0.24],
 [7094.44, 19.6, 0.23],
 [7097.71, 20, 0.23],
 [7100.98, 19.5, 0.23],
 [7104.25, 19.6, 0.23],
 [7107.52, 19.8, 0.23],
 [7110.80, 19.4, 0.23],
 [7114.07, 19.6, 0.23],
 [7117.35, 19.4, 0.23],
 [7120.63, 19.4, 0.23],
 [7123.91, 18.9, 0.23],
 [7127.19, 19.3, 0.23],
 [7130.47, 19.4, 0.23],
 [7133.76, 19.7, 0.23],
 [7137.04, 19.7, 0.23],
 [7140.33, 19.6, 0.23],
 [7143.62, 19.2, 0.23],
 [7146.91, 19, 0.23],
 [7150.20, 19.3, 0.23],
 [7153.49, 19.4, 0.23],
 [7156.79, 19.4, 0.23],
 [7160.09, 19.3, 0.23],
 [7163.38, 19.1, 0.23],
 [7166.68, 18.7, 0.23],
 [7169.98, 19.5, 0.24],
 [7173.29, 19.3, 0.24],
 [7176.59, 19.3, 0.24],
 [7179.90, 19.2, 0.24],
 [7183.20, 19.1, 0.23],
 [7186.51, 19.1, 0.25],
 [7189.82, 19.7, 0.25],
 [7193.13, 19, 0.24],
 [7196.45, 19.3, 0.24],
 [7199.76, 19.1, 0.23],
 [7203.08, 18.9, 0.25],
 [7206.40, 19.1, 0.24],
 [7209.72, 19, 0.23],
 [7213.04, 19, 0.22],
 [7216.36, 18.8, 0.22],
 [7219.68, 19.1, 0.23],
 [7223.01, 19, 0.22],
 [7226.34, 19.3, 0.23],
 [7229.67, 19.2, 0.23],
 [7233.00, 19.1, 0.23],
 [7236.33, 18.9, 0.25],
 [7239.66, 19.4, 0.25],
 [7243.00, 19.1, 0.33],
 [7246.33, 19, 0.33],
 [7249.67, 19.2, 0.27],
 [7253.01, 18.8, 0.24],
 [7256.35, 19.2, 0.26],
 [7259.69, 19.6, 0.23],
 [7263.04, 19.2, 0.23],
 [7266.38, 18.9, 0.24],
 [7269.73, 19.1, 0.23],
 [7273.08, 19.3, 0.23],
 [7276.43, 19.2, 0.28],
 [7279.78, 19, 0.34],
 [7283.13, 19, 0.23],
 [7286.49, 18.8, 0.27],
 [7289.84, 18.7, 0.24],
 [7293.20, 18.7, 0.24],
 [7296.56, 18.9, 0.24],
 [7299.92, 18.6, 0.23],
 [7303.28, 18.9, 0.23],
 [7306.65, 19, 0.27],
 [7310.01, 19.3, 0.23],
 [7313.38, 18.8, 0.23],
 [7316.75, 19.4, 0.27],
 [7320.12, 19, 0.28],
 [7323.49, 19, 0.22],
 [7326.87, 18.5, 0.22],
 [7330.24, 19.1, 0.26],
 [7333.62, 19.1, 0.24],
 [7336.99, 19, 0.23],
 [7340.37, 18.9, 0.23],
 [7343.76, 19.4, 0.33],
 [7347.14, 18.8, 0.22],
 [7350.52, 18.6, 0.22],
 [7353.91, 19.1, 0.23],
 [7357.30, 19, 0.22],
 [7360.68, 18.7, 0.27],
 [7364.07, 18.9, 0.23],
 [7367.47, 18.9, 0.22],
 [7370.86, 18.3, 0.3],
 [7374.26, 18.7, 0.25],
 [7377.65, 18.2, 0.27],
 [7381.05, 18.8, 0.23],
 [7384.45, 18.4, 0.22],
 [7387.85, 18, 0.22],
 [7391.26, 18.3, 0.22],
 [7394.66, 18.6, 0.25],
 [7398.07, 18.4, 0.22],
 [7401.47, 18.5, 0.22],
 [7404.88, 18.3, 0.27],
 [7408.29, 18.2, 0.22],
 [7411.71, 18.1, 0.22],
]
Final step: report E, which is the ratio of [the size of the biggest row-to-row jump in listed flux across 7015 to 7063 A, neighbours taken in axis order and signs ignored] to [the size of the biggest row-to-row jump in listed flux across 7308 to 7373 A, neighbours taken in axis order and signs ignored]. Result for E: 0.67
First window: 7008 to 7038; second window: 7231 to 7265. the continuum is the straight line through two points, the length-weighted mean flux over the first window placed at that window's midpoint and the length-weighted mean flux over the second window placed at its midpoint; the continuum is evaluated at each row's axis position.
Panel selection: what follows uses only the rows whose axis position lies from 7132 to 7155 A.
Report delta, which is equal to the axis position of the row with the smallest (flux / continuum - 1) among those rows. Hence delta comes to 7146.91 A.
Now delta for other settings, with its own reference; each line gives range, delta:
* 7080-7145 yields 7123.91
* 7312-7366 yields 7326.87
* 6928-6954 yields 6929.76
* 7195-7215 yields 7203.08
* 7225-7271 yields 7253.01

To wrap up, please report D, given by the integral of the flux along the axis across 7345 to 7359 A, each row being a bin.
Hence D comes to 265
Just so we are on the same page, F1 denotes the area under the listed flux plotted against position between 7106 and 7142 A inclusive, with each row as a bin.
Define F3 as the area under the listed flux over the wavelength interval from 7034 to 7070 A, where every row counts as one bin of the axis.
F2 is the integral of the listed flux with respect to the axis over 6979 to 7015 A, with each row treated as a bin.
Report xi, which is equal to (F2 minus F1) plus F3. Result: 734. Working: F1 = 701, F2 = 721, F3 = 714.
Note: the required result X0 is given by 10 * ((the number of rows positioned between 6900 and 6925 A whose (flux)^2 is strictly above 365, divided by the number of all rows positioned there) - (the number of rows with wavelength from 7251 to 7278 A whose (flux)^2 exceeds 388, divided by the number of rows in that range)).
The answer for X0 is 10.0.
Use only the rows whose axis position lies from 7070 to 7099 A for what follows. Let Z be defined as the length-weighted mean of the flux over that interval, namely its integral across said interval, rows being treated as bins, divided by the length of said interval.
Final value 19.8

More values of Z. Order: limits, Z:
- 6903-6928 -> 20.4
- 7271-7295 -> 19.0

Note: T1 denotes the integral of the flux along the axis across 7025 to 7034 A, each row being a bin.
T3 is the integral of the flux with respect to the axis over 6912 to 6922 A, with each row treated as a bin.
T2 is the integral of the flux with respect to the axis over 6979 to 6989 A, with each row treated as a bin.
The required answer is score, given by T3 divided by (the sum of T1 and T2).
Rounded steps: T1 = 180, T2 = 200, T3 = 205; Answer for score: 0.54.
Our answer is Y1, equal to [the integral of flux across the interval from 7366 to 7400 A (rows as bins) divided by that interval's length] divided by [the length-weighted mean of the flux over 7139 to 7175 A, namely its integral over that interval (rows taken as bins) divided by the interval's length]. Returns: 0.96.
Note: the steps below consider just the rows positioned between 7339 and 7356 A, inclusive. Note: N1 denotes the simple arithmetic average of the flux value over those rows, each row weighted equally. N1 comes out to 19.0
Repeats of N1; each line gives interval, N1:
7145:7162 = 19.3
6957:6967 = 20.4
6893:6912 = 20.6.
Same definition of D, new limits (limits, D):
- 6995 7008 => 260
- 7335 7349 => 266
